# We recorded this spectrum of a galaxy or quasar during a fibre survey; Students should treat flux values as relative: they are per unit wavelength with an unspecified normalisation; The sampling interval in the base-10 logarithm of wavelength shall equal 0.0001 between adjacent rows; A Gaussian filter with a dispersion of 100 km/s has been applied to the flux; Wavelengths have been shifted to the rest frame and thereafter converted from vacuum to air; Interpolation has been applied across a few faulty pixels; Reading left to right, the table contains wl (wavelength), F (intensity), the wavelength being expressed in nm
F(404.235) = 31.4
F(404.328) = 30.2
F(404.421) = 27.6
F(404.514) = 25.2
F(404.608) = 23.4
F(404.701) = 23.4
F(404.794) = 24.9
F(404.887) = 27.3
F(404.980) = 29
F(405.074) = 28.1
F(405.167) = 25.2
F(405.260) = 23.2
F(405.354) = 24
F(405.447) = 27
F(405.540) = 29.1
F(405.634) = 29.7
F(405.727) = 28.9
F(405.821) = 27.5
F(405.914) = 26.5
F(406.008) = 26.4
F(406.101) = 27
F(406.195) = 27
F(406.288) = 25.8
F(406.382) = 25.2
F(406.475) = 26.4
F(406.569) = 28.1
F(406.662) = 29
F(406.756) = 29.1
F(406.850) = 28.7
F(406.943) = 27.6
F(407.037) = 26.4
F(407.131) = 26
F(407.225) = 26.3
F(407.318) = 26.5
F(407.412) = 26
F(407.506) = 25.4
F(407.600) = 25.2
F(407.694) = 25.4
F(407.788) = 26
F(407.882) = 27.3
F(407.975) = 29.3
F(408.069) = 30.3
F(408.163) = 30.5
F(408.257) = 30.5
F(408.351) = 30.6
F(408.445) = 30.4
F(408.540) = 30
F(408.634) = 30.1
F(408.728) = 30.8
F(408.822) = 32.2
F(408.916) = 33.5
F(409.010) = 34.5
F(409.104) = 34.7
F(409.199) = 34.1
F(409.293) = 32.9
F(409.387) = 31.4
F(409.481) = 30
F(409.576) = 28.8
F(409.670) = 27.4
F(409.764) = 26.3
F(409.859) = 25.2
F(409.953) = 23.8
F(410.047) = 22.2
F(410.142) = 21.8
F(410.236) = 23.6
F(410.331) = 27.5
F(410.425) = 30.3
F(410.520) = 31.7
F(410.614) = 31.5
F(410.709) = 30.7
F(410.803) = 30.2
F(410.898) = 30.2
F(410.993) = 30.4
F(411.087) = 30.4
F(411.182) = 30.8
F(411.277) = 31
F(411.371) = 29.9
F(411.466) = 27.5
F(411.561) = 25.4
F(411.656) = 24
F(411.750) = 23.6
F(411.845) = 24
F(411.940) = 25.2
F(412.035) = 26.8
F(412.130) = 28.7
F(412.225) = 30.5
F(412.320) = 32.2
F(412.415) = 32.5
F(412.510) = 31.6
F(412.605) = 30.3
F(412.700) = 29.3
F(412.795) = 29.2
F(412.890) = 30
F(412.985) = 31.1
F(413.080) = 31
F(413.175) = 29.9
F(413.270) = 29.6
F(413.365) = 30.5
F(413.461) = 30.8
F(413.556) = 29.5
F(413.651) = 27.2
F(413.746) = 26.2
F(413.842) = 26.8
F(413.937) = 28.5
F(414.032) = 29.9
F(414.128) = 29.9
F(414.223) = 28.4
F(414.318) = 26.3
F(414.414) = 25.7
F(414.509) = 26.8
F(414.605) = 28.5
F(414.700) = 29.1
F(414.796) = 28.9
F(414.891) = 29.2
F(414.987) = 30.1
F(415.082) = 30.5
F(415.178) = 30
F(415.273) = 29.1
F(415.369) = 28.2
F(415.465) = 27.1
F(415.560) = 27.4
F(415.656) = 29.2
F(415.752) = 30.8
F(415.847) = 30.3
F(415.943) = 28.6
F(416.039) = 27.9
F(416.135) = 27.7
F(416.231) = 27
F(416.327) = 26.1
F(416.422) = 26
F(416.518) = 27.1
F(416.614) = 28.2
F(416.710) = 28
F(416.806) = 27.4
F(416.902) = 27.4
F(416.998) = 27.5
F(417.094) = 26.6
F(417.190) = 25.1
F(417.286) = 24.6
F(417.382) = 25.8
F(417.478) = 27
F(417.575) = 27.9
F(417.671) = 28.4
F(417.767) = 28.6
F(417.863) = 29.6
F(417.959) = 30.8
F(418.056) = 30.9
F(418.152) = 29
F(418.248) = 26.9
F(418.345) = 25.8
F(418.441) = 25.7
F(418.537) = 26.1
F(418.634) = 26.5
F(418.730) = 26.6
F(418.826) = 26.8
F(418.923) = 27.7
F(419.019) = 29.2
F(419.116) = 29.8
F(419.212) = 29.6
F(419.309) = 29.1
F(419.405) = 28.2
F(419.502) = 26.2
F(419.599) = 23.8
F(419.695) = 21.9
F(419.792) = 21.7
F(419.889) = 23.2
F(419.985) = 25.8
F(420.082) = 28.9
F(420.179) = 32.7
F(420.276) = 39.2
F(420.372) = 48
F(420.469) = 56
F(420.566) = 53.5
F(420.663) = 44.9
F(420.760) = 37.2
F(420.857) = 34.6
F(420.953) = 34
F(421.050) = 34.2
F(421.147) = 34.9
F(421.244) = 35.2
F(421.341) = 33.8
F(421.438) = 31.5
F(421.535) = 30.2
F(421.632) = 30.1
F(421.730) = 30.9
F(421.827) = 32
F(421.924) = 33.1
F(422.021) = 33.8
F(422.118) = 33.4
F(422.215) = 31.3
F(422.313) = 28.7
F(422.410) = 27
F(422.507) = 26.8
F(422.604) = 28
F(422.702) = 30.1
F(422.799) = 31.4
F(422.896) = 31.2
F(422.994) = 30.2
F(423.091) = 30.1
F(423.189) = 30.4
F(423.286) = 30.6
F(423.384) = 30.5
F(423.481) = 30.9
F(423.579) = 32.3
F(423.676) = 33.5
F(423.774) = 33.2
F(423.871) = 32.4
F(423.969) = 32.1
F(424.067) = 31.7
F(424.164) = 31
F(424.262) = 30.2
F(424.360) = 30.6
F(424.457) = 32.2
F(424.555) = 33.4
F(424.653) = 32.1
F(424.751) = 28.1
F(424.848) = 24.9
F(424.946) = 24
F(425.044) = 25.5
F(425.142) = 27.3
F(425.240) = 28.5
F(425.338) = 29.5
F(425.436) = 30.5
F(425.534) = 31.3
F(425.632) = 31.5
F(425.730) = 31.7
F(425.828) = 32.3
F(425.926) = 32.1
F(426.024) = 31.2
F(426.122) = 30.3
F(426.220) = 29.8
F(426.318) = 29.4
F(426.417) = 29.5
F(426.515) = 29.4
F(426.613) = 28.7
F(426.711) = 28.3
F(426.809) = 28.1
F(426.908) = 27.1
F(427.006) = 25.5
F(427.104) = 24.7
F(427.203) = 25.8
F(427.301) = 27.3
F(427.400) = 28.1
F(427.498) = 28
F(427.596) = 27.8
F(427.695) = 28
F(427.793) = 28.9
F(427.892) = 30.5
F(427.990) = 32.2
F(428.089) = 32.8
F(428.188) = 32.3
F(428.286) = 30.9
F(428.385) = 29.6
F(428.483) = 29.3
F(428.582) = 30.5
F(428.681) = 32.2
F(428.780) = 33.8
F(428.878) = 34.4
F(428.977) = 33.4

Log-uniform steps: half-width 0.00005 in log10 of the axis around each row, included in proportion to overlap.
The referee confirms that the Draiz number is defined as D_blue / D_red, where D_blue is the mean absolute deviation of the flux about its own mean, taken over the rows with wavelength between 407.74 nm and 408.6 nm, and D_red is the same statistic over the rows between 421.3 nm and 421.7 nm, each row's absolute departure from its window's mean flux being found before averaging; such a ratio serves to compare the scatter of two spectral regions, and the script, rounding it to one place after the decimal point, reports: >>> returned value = 1.0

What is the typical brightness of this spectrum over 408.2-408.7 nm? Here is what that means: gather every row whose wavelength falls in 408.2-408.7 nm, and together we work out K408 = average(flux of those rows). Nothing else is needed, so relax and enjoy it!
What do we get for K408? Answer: 30.3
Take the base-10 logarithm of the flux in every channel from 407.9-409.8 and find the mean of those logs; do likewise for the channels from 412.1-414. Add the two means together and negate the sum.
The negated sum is -2.96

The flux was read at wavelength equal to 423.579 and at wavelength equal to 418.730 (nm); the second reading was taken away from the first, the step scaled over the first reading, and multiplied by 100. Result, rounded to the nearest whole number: 18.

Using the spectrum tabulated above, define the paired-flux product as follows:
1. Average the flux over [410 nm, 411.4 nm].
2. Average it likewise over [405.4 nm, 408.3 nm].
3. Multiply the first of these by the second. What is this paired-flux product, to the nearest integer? 790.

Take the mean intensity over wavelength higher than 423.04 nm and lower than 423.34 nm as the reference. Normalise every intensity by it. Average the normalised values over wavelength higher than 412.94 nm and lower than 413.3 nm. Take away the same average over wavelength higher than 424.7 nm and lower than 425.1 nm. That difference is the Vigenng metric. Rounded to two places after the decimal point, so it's 0.16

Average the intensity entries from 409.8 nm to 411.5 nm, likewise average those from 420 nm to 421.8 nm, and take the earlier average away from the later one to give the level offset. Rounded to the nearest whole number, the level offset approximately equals 9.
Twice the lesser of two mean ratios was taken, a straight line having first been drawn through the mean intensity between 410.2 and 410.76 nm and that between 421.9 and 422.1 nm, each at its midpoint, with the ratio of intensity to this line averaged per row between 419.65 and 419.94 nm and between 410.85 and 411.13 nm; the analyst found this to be 1.36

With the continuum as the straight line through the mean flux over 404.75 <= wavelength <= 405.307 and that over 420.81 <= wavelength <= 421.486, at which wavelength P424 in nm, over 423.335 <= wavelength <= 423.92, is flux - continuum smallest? 423.384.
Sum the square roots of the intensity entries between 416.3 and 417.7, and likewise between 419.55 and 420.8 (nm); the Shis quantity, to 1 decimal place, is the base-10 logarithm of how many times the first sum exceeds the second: 0.0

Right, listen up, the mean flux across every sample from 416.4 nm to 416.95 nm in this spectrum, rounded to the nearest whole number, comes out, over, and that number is 27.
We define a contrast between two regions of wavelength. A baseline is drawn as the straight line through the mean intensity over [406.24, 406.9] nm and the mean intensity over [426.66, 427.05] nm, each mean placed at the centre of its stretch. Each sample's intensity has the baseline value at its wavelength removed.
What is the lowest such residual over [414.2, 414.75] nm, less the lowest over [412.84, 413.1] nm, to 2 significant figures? -4.3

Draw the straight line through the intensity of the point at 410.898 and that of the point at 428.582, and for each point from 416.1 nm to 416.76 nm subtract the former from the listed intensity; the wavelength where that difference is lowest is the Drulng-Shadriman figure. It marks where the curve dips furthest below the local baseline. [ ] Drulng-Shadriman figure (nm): 416.422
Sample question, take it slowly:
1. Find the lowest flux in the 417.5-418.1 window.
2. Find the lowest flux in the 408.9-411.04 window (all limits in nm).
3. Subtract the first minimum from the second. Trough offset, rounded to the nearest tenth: -6.1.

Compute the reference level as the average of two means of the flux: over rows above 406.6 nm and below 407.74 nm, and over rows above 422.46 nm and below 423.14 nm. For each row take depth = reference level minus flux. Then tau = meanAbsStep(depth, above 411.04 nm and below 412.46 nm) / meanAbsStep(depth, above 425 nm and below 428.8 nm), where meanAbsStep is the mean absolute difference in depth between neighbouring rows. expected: 1.5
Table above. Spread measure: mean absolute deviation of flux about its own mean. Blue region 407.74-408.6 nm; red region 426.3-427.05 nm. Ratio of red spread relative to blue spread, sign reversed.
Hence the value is -0.8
